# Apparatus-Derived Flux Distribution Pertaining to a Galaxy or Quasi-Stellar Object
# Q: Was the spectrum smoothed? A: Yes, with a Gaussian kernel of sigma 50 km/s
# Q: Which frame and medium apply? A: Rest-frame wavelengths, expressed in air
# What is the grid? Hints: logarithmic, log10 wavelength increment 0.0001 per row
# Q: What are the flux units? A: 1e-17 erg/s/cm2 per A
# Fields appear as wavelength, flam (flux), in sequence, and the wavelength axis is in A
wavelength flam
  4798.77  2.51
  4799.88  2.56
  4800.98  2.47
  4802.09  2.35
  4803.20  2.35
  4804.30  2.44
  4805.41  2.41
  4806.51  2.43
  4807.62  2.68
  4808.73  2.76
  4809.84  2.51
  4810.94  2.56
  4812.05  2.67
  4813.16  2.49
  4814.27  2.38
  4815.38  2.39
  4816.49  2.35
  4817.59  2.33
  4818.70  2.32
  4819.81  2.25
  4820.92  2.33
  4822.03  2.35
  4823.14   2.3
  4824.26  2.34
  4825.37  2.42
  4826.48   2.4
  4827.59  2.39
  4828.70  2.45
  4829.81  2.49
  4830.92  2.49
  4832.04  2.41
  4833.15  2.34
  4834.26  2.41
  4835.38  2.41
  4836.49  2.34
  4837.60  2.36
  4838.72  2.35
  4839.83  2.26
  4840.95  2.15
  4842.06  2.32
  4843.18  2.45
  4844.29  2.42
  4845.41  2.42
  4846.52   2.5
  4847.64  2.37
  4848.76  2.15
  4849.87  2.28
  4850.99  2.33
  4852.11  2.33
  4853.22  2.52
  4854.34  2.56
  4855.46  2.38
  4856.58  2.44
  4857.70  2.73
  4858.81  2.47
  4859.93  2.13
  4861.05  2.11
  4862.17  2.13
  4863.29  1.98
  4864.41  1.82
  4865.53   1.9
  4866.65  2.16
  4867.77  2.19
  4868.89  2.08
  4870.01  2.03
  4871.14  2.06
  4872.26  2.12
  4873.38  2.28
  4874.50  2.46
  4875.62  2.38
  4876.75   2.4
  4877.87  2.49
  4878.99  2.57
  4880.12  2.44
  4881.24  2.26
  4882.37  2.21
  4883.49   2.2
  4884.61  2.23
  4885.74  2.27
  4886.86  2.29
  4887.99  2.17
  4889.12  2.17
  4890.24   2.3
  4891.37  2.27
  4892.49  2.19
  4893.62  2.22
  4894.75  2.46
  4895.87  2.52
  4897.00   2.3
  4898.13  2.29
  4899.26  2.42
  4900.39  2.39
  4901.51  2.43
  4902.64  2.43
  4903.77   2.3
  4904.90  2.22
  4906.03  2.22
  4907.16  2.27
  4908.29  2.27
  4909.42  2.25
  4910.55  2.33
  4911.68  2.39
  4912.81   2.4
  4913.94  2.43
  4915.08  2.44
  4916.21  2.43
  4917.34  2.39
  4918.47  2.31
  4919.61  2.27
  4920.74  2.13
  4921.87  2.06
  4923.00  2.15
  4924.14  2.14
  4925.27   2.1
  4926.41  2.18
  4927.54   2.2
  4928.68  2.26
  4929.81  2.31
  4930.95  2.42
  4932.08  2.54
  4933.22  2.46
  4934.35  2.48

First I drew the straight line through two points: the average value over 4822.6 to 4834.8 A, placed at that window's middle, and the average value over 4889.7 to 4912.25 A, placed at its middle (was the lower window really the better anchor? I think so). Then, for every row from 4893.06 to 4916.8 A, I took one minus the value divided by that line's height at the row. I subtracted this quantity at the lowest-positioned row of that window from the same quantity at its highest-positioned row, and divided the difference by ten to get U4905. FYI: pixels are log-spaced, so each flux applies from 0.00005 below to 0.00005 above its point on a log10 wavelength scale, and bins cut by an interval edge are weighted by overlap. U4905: -0.010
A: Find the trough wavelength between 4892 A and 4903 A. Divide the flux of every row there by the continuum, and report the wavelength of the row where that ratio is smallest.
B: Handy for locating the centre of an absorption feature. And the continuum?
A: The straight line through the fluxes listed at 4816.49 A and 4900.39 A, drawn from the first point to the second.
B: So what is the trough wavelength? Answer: 4892.49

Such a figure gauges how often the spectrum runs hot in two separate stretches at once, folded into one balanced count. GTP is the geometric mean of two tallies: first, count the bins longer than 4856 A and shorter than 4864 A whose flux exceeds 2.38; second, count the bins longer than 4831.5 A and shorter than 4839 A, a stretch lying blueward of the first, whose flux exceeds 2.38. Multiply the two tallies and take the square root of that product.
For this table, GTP 3.0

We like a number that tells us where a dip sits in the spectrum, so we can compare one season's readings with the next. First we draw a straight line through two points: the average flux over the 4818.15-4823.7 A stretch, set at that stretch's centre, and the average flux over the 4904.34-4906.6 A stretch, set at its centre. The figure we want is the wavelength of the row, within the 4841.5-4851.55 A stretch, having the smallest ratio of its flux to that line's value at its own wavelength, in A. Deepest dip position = 4848.76 A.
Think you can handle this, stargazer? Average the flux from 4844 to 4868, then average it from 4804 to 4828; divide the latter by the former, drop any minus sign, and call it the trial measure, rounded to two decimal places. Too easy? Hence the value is 1.06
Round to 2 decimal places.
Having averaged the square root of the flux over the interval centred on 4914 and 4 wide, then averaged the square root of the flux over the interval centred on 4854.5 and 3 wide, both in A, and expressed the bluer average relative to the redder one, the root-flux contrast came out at 1.01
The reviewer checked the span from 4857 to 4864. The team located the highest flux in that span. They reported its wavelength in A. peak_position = 4857.70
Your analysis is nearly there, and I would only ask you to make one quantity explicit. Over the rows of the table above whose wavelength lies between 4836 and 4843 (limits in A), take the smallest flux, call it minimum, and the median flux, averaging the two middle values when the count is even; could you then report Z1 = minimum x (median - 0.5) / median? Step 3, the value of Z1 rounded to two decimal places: 1.69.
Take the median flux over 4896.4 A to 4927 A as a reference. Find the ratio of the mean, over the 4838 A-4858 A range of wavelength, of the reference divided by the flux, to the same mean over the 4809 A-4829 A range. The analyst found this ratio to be 1.01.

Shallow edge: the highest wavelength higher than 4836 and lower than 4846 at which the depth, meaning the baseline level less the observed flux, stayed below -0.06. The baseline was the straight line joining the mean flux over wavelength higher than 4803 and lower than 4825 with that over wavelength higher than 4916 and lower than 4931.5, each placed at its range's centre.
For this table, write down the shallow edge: 4843.18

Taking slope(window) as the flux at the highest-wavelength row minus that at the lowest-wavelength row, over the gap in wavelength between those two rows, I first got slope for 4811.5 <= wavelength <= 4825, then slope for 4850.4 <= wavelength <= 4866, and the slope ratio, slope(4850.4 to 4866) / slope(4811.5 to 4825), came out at 1.1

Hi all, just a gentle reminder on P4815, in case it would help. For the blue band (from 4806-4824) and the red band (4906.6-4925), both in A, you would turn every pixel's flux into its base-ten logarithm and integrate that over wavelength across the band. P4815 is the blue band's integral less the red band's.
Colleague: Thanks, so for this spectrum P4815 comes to 0.36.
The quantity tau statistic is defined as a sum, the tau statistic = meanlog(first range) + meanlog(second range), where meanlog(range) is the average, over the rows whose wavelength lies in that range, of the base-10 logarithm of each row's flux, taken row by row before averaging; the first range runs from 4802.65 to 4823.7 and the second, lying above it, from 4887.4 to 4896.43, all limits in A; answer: 0.745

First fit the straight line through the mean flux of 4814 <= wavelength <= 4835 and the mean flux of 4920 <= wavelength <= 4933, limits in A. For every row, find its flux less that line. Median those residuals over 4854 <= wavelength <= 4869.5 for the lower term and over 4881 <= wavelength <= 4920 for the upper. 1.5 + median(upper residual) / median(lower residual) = 1.4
